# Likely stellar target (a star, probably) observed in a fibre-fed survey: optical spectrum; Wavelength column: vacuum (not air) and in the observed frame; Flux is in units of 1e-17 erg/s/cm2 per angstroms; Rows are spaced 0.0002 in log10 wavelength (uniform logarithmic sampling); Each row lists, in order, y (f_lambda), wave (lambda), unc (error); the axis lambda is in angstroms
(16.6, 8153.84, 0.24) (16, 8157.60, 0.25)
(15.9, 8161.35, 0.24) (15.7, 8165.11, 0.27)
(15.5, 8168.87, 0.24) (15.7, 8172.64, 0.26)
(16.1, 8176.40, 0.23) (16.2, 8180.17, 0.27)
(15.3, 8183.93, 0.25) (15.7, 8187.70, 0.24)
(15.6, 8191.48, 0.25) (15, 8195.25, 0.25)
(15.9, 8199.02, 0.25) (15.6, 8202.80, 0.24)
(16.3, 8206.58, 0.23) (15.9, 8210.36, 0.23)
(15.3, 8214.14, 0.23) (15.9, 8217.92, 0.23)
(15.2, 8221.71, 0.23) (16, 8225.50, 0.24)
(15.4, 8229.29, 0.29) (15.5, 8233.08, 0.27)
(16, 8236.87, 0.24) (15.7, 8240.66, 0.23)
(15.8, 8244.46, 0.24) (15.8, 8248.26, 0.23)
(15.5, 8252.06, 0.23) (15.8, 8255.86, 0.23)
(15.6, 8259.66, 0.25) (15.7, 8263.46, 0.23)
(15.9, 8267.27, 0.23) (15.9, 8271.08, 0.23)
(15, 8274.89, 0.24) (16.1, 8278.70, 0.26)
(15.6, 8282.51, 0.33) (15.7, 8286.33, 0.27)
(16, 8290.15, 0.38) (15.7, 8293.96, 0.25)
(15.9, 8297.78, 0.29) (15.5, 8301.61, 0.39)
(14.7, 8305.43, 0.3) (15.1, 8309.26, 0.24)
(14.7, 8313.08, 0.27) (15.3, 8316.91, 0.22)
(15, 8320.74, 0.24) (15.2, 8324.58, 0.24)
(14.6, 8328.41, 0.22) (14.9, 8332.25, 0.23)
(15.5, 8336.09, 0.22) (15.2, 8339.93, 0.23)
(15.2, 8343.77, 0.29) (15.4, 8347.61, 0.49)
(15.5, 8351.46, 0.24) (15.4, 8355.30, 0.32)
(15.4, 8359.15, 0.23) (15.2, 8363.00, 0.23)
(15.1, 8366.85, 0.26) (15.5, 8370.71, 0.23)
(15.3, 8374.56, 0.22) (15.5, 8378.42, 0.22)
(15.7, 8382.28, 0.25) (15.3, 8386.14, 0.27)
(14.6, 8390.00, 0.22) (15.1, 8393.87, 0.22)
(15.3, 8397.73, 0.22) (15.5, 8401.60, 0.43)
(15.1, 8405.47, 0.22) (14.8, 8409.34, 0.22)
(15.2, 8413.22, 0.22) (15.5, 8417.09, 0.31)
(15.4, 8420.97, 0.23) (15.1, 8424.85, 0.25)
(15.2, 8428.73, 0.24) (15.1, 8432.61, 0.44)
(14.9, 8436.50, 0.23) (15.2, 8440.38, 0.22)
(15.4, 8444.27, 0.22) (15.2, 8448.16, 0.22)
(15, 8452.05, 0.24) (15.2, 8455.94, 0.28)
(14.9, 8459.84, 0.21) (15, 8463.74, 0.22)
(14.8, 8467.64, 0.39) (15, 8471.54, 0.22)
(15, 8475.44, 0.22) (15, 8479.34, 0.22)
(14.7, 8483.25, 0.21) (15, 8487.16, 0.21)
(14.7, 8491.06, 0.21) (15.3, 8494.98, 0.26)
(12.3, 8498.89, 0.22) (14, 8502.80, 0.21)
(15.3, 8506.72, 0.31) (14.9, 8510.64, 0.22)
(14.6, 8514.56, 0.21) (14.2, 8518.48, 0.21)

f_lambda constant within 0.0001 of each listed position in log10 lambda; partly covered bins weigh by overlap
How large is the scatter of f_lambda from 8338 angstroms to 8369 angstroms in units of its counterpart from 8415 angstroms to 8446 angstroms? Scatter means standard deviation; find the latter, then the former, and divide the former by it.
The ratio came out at 0.7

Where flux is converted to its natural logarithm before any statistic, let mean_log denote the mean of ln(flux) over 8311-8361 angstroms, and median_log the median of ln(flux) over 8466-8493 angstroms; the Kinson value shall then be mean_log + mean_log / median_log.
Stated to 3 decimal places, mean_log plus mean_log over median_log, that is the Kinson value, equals 3.724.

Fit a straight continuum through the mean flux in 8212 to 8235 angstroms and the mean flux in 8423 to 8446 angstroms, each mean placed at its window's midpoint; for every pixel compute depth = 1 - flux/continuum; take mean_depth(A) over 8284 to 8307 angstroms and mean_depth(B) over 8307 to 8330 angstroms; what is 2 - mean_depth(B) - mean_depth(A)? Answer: 1.99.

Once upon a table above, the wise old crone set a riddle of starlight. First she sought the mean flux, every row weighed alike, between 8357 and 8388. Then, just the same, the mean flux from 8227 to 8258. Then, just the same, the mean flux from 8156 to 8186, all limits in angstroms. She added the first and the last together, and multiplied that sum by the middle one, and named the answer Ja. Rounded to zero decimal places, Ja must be 489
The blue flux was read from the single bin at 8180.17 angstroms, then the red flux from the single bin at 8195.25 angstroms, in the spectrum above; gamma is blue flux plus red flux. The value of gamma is 31.2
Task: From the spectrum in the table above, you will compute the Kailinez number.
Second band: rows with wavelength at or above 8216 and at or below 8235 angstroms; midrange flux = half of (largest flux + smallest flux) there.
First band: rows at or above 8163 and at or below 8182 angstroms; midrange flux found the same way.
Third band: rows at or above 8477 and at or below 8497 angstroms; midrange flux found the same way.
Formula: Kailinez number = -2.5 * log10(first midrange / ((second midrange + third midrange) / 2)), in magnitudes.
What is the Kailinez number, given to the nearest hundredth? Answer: -0.04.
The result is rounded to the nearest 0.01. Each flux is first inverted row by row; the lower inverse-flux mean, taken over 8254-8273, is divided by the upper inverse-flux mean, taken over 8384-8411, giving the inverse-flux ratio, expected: 0.96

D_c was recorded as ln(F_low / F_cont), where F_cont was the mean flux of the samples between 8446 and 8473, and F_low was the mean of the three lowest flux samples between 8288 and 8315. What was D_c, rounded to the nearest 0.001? -0.012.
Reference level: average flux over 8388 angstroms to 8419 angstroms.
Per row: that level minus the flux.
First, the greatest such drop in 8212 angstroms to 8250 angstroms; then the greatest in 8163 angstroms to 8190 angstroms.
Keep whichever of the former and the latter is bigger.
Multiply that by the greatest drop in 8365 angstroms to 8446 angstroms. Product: 0.0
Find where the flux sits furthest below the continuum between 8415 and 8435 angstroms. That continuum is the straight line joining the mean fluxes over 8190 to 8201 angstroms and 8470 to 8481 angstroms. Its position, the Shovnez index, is 8424.85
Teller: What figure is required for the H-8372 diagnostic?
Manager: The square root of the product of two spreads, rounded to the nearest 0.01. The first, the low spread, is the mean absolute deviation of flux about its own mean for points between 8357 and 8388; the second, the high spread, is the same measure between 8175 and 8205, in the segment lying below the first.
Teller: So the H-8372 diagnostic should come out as 0.21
